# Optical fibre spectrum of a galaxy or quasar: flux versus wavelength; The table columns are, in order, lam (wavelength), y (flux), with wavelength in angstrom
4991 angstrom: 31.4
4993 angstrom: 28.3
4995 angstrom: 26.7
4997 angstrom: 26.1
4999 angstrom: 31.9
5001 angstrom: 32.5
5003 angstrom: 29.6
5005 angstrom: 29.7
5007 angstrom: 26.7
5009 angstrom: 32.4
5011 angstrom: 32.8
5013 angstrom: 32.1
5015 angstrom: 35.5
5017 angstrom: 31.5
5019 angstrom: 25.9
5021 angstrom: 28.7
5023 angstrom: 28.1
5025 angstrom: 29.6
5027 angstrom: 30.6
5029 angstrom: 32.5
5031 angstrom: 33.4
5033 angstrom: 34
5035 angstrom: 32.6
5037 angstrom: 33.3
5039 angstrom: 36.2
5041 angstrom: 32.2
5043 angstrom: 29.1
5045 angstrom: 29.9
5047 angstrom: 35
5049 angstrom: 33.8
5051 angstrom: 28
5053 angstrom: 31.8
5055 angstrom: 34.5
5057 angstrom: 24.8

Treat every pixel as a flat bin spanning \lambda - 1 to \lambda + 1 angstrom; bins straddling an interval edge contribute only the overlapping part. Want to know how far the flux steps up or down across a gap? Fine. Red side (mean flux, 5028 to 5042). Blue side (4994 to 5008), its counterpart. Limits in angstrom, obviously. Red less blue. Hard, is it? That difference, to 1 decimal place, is 4.4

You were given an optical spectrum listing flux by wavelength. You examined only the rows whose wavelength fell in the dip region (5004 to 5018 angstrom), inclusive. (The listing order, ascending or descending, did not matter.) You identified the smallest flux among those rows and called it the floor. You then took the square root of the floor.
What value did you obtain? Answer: 5.17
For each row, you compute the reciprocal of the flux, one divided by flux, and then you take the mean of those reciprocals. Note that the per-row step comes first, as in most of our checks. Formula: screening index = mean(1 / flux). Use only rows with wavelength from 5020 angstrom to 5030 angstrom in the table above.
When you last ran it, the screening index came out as 0.0335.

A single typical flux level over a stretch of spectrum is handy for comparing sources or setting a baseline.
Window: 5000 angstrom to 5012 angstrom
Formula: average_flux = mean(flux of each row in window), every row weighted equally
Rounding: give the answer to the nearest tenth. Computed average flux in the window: 30.6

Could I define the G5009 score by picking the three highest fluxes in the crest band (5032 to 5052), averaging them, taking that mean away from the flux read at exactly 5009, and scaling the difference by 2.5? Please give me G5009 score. -6.7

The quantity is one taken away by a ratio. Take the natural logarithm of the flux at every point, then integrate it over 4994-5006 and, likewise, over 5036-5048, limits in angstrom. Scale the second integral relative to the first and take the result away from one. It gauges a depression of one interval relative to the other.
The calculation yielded -0.031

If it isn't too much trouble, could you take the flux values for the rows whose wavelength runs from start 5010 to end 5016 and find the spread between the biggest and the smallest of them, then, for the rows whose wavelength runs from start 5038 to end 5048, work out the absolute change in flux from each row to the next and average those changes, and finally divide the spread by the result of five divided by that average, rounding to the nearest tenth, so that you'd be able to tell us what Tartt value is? 2.2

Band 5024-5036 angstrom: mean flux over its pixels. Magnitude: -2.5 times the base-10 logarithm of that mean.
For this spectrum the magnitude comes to -3.77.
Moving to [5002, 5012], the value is -3.70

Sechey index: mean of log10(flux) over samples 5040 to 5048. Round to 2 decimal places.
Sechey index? 1.50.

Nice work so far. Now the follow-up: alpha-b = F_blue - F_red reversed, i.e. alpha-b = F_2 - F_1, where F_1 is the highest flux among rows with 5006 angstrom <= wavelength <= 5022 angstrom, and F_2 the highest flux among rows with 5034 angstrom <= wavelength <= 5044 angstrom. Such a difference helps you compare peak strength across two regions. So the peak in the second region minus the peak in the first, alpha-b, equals 1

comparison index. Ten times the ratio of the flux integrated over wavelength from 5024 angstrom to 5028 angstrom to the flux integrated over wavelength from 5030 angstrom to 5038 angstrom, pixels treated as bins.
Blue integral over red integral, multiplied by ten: 5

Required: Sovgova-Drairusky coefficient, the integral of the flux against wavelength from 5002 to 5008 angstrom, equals 172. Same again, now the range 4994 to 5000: 169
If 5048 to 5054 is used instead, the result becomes 187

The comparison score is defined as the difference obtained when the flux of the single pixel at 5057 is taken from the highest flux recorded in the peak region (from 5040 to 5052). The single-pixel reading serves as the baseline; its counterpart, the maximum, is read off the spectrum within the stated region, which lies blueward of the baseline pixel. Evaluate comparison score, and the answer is 10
